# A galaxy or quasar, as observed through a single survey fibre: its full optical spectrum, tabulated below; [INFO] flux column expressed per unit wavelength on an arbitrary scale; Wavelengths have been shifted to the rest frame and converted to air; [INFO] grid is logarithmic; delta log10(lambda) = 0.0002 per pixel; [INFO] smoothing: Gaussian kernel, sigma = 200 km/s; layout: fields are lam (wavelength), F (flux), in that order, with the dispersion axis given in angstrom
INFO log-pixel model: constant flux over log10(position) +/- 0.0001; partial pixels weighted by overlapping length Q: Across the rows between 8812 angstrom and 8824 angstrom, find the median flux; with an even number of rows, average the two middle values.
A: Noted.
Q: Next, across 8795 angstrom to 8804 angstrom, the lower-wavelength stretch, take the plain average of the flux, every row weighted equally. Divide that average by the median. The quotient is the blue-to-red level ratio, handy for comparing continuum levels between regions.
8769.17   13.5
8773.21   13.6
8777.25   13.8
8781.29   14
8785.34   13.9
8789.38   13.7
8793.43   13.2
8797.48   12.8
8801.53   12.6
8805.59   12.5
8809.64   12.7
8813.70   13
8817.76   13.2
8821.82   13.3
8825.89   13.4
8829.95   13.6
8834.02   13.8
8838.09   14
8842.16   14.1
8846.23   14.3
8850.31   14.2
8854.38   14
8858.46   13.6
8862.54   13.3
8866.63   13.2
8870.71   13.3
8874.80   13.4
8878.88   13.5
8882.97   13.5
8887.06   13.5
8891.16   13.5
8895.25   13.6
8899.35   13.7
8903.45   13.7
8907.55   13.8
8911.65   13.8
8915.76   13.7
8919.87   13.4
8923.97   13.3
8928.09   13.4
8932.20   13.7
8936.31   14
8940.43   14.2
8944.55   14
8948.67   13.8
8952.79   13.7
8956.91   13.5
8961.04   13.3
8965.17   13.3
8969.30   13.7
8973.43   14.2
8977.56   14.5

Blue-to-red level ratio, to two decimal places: 0.96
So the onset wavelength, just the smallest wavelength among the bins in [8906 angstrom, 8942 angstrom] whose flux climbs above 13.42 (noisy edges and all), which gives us 8907.55 angstrom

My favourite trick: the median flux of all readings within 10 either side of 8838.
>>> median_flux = 14.0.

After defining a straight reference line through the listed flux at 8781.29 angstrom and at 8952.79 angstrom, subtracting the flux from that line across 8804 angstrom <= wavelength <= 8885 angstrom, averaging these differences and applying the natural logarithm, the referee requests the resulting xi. -0.9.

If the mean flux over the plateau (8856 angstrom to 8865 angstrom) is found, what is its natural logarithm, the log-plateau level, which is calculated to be 2.60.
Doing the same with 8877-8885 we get 2.60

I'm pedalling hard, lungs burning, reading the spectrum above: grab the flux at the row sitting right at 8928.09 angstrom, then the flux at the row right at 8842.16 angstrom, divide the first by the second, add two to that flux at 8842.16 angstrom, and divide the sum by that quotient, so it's 16.9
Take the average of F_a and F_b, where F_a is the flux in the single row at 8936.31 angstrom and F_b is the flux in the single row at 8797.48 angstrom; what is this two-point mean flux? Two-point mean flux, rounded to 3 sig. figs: 13.4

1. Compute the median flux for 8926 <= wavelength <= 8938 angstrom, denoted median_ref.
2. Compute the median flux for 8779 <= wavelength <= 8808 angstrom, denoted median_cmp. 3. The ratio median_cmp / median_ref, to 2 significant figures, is 0.96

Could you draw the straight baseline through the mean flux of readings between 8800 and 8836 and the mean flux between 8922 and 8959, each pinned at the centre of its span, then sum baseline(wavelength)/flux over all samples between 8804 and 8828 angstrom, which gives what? 6.0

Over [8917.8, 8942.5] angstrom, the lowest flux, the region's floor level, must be 13.3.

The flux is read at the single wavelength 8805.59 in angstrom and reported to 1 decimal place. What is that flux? 12.5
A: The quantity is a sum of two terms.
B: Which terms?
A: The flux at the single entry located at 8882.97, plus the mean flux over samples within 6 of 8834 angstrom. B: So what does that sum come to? 27.3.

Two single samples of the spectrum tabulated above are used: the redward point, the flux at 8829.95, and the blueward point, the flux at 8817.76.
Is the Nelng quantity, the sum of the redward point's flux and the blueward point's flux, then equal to 26.80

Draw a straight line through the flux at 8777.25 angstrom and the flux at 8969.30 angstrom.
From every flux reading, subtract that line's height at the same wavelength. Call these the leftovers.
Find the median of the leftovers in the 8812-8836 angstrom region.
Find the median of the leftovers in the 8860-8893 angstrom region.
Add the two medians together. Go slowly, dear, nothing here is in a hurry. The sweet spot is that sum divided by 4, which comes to -0.18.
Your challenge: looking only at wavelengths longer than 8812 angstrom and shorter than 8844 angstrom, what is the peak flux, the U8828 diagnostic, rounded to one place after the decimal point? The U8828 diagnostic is 14.1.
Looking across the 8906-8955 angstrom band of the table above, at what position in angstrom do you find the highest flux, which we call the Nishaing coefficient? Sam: 8940.43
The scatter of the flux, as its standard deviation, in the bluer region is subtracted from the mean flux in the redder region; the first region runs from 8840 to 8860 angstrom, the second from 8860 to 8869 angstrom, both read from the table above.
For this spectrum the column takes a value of 13.0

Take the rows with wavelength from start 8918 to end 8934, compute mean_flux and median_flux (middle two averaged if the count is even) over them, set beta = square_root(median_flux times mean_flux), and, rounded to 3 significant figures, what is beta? 13.4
